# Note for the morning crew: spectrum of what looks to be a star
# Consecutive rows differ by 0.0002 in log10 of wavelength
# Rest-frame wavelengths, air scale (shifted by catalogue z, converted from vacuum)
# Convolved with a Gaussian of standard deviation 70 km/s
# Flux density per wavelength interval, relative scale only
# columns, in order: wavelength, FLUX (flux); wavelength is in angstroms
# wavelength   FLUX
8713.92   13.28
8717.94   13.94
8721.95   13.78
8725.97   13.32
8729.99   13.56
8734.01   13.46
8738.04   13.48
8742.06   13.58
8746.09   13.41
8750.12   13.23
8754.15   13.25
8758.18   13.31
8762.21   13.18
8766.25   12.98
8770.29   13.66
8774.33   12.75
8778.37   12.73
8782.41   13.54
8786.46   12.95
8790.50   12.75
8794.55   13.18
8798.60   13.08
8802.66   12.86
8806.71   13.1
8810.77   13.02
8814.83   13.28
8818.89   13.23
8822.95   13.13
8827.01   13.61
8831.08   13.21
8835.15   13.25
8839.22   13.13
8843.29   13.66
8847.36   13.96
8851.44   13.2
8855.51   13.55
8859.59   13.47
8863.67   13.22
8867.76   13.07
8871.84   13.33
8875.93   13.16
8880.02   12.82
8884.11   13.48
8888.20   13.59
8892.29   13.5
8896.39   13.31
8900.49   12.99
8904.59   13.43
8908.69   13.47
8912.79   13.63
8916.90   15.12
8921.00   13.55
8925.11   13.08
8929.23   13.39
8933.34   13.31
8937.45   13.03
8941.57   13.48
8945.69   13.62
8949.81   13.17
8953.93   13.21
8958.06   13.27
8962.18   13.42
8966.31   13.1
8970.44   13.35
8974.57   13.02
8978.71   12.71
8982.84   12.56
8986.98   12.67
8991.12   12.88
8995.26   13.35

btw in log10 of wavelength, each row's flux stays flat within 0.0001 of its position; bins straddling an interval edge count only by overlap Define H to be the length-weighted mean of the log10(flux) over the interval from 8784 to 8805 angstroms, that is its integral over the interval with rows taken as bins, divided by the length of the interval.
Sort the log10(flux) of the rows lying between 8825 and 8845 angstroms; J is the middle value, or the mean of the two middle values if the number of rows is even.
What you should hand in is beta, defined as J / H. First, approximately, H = 1.11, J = 1.12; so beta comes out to 1.01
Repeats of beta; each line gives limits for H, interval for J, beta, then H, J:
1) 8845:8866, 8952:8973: 0.99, 1.13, 1.12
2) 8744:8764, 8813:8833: 1.00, 1.12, 1.12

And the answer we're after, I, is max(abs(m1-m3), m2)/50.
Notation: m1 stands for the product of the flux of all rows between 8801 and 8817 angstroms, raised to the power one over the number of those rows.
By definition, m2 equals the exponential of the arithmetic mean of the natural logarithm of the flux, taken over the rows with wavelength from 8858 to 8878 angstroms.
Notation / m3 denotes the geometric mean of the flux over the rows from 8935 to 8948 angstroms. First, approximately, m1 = 13.1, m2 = 13.2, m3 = 13.4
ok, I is 0.265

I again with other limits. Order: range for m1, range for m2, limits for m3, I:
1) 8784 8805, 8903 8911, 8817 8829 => 0.269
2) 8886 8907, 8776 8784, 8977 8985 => 0.263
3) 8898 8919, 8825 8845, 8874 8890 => 0.267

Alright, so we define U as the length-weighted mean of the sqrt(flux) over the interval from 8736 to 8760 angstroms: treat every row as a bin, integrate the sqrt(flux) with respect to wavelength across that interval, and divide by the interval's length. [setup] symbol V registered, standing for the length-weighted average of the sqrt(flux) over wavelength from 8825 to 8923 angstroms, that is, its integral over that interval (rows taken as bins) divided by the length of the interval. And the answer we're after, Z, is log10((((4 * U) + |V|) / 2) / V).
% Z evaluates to 0.397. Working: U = 3.66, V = 3.67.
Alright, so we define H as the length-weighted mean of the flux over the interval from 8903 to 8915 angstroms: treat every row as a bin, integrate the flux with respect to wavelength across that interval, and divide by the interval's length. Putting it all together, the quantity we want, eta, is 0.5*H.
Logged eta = 6.77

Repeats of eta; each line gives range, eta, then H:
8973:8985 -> 6.37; 12.7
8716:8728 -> 6.84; 13.7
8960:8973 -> 6.64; 13.3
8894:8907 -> 6.63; 13.3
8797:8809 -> 6.50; 13.0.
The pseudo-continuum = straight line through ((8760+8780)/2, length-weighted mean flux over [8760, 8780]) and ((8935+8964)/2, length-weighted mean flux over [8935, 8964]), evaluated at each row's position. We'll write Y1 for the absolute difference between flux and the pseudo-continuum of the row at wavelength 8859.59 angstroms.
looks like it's 0.28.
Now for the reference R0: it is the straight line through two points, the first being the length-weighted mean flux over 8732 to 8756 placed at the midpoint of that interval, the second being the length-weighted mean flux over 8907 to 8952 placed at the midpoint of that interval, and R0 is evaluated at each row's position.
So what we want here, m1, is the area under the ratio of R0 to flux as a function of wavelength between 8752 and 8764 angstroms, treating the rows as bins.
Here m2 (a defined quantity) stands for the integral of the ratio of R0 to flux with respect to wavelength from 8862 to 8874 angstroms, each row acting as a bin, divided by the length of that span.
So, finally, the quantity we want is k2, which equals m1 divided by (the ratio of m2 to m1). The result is 145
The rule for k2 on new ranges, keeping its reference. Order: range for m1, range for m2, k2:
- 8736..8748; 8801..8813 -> 137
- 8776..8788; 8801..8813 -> 147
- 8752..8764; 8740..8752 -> 148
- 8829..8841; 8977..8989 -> 139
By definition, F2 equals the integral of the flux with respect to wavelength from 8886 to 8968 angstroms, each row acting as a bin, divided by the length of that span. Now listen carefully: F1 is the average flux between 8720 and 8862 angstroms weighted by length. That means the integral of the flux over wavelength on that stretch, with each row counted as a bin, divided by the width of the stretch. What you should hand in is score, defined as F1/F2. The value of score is 0.988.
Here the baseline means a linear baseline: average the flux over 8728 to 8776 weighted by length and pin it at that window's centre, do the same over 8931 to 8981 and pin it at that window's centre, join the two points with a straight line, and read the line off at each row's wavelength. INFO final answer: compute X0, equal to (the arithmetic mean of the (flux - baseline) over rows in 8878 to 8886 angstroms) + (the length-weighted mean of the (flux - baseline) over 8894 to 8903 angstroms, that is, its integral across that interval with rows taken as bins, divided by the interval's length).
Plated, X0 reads -0.2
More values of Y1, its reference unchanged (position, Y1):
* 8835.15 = 0.09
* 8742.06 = 0.55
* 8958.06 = 0.06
